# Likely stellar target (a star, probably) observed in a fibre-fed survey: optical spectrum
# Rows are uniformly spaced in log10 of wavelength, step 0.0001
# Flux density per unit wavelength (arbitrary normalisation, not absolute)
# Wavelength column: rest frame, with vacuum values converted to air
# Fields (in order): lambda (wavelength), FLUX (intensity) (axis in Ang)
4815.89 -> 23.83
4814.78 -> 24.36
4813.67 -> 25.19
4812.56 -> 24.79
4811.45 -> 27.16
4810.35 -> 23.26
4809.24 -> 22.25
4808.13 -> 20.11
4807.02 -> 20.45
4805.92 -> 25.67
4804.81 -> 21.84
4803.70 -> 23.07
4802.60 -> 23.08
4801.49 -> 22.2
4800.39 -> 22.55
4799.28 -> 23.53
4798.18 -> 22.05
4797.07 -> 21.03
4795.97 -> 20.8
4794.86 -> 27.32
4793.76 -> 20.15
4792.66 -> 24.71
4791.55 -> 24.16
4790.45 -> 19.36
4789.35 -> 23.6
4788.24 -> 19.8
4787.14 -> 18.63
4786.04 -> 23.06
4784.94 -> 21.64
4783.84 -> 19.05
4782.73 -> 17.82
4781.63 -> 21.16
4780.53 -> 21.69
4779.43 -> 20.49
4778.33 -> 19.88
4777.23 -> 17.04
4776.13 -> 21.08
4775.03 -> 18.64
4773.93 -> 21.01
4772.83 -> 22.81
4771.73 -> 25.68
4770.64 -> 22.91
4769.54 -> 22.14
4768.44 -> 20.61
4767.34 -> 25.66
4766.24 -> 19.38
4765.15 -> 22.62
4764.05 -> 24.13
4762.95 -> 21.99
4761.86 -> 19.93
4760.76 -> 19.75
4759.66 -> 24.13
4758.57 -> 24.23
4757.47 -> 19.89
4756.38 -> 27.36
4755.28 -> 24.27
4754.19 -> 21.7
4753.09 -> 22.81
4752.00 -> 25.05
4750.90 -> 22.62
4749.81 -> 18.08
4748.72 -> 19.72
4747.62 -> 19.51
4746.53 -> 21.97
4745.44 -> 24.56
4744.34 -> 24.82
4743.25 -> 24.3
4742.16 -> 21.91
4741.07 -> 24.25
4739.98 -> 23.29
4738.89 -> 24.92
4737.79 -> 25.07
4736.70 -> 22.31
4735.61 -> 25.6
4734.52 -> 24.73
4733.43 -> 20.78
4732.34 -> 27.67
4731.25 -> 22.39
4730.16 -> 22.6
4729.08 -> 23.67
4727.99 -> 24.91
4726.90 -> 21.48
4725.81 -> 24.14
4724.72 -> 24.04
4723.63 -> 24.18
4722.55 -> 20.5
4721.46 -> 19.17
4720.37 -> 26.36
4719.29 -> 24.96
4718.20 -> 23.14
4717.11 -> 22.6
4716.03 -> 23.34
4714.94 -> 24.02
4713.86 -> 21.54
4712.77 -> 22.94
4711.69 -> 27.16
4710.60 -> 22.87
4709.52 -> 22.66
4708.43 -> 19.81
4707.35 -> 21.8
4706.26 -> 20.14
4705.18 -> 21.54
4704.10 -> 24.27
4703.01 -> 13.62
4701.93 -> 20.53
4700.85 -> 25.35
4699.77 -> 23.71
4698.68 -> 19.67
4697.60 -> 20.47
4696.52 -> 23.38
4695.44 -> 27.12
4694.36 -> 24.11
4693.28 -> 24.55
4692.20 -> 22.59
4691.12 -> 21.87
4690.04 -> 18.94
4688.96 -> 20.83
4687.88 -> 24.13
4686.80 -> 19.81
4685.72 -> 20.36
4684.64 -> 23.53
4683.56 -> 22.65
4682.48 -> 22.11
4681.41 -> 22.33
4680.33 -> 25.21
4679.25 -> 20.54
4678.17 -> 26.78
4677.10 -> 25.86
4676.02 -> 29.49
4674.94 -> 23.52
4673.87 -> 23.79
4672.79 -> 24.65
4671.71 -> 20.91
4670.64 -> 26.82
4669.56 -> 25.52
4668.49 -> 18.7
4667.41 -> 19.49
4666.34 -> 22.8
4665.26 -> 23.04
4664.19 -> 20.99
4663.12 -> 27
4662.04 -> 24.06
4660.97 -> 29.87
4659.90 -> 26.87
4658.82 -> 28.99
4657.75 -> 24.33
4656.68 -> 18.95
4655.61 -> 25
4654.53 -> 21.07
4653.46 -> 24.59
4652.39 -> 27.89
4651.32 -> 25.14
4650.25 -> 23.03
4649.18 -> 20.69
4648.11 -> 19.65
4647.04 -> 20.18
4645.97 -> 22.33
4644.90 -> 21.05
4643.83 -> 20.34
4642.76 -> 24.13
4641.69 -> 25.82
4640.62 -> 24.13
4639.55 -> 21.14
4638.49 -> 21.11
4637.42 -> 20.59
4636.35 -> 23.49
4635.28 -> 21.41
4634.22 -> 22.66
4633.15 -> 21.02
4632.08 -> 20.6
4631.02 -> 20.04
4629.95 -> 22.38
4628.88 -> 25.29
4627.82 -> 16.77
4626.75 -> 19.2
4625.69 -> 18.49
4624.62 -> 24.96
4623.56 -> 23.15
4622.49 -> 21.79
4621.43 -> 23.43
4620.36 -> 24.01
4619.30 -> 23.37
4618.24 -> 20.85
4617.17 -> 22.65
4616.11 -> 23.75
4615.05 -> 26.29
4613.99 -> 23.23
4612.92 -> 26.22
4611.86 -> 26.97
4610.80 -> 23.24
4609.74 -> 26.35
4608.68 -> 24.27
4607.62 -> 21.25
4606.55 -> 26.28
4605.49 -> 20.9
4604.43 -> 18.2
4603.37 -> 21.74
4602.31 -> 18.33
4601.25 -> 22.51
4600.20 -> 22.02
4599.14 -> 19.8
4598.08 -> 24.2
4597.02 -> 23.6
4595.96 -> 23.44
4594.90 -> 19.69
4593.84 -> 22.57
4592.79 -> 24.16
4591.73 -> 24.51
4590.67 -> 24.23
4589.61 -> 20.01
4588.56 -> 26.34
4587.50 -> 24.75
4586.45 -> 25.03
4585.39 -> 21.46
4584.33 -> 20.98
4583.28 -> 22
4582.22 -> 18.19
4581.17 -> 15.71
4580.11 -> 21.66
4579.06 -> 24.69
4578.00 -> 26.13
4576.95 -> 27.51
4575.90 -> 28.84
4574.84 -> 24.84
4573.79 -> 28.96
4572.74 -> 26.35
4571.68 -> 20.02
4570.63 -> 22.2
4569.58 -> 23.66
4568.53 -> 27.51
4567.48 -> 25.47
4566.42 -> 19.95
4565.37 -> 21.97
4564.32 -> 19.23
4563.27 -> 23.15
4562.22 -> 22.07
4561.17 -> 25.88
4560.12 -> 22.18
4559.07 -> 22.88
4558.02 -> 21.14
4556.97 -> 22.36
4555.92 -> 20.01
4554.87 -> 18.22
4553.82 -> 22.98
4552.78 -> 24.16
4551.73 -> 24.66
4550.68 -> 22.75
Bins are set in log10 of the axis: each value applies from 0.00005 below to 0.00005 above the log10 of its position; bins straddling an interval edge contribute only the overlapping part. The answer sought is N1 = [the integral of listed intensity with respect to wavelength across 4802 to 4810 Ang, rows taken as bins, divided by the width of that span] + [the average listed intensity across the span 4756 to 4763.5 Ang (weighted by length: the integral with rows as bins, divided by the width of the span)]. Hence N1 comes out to 45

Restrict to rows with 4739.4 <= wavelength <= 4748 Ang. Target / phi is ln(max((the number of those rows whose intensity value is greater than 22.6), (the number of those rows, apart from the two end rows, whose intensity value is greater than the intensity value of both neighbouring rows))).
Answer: 1.6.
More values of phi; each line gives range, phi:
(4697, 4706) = 1.1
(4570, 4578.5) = 1.8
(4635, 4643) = 1.4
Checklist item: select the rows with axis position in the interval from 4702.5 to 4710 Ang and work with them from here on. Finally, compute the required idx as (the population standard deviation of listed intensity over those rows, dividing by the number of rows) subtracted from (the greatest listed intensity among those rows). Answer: 21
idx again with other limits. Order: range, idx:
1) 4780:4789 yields 21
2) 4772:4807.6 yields 25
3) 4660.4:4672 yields 27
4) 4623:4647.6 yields 24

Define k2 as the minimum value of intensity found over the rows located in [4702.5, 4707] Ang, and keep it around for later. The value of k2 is 13.62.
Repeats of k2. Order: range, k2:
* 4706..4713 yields 19.81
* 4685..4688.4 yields 19.81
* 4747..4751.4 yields 18.08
